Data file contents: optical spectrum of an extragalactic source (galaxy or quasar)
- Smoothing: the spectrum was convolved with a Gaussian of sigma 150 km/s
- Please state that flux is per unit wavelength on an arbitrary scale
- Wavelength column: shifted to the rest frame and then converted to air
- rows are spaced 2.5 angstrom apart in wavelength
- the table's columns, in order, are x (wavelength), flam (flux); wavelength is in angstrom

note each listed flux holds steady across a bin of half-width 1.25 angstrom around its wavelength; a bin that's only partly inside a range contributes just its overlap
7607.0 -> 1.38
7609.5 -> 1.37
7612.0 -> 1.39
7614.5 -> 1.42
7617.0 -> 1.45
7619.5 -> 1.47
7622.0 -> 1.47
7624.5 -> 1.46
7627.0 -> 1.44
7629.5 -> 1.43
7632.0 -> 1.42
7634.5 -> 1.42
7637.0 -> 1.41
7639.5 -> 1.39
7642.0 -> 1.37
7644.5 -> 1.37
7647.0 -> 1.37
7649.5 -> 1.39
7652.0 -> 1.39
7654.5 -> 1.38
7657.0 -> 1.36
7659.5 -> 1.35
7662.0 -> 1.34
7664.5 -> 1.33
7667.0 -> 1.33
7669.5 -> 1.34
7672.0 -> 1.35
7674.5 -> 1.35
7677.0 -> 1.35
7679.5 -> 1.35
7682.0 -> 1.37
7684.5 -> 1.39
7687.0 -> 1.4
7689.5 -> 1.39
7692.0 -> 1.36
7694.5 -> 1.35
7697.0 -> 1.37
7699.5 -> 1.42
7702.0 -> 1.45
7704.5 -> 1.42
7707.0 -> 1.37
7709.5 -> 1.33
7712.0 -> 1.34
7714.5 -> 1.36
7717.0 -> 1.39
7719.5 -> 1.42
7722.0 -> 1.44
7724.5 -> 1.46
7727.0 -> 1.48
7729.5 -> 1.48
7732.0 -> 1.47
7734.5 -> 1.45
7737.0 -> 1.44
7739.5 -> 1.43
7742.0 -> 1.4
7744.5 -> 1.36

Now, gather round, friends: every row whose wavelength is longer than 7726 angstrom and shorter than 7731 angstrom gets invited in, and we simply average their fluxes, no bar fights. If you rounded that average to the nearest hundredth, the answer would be 1.48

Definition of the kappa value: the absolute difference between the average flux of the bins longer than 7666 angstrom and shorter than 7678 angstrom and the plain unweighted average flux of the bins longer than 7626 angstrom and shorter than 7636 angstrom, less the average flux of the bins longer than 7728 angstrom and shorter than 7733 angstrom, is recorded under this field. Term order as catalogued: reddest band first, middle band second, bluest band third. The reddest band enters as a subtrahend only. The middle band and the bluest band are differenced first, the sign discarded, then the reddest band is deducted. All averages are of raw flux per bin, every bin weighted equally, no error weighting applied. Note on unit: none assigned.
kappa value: -1.39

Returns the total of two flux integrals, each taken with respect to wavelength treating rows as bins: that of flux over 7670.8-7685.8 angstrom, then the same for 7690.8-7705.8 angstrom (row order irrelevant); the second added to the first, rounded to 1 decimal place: 41.3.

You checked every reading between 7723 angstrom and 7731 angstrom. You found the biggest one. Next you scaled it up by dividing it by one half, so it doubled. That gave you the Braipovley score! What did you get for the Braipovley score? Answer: 2.96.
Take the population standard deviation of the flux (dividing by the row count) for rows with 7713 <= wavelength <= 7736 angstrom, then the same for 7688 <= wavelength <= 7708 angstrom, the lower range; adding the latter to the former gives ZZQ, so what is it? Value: 0.072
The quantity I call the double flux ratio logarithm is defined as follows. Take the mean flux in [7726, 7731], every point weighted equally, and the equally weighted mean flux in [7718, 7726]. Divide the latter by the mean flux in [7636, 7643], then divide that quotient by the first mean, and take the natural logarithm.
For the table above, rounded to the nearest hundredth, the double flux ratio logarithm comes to -0.36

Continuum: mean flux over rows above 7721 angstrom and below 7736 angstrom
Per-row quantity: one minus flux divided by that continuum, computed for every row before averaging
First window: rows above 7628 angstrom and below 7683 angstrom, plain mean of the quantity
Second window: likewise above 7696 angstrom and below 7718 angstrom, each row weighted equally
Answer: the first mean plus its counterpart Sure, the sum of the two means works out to 0.118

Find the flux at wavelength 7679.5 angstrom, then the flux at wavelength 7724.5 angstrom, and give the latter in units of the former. 1.08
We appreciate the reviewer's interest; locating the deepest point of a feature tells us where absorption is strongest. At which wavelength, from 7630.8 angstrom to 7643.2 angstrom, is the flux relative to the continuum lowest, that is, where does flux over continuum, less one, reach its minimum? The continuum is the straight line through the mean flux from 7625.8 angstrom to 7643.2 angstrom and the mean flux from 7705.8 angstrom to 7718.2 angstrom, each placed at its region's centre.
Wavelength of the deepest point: 7642.0 angstrom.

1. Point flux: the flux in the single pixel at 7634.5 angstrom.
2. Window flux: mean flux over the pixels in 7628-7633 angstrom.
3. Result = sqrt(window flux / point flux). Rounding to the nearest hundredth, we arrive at 1.00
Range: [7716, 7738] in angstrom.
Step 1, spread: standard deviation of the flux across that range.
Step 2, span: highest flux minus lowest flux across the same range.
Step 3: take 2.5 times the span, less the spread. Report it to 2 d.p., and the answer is 0.20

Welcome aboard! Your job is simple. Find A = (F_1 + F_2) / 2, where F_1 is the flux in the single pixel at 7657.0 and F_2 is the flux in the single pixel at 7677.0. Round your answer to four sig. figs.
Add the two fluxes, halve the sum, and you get 1.355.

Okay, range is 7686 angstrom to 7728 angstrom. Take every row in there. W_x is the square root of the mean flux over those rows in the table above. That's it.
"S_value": 1.18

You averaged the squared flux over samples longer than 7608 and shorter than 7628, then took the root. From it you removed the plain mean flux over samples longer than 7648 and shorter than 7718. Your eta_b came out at 0.066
